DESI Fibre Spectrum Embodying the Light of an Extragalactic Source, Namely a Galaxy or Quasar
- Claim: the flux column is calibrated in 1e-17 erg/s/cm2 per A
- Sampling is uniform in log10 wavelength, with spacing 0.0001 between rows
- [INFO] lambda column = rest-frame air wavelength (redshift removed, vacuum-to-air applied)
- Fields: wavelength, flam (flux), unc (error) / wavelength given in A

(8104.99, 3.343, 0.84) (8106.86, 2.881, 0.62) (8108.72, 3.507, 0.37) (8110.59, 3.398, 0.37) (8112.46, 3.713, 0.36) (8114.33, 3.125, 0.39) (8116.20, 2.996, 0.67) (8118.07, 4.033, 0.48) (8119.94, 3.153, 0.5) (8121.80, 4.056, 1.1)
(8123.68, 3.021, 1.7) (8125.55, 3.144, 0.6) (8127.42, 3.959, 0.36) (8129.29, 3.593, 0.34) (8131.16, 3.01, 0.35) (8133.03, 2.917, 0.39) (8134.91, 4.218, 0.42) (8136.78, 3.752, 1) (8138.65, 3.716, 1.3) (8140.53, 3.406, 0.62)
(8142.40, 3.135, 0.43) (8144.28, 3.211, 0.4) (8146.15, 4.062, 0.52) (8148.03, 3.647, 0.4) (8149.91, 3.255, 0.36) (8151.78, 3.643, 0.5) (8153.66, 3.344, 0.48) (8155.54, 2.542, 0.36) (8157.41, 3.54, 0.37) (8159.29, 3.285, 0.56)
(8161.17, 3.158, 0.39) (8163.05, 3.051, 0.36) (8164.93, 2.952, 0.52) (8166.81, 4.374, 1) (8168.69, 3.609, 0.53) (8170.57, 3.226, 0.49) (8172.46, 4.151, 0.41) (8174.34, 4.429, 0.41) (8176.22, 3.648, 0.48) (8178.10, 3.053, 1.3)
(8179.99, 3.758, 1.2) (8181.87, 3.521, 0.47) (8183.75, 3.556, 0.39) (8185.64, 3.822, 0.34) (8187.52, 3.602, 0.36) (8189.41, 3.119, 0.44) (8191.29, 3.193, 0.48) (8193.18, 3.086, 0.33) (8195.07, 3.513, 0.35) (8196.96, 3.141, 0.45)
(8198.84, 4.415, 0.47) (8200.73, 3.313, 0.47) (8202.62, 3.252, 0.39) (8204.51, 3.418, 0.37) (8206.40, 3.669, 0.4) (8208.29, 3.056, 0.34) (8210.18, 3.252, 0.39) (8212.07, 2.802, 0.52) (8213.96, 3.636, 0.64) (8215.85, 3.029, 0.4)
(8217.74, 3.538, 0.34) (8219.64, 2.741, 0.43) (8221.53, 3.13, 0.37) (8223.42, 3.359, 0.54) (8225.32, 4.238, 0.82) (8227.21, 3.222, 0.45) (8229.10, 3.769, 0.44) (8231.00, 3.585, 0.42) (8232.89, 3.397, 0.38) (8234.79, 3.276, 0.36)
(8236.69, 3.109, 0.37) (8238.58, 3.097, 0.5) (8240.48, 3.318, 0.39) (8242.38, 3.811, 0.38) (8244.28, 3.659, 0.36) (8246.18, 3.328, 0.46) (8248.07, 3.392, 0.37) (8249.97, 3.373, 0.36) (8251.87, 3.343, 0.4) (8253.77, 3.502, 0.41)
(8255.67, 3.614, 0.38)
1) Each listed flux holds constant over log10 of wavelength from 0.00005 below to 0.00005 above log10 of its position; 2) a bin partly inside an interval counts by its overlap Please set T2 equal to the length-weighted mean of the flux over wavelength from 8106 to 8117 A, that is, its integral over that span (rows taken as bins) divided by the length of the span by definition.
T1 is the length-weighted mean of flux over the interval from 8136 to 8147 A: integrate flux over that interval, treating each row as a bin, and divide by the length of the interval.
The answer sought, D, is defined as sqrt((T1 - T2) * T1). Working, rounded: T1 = 3.54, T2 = 3.28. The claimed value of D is 0.97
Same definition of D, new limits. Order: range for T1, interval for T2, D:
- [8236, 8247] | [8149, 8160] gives 0.65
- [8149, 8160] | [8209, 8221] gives 0.59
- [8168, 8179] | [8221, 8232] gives 0.67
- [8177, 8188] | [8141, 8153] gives 0.49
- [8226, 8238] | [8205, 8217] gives 0.72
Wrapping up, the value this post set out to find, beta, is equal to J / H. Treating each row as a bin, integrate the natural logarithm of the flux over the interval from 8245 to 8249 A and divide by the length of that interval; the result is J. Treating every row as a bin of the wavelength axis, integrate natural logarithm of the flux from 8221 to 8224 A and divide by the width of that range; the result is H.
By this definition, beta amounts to 1.03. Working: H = 1.18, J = 1.22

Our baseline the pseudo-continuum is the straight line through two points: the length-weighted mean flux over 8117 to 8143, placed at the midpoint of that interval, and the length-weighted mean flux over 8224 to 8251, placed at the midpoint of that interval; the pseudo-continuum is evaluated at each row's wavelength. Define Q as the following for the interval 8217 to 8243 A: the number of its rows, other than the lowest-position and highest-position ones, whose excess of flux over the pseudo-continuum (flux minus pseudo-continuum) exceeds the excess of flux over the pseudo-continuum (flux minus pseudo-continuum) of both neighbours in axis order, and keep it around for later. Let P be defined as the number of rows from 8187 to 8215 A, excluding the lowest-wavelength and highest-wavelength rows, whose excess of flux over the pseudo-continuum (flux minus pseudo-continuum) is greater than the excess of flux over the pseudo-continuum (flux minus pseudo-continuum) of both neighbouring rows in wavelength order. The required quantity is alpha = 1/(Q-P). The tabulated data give -0.3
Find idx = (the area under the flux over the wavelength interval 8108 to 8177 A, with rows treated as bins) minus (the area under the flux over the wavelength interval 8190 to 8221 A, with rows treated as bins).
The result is 138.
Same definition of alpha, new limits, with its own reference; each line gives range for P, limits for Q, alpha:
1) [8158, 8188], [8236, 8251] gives -0.5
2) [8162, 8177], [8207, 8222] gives 1.0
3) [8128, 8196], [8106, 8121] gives -0.2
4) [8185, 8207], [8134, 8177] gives 0.5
